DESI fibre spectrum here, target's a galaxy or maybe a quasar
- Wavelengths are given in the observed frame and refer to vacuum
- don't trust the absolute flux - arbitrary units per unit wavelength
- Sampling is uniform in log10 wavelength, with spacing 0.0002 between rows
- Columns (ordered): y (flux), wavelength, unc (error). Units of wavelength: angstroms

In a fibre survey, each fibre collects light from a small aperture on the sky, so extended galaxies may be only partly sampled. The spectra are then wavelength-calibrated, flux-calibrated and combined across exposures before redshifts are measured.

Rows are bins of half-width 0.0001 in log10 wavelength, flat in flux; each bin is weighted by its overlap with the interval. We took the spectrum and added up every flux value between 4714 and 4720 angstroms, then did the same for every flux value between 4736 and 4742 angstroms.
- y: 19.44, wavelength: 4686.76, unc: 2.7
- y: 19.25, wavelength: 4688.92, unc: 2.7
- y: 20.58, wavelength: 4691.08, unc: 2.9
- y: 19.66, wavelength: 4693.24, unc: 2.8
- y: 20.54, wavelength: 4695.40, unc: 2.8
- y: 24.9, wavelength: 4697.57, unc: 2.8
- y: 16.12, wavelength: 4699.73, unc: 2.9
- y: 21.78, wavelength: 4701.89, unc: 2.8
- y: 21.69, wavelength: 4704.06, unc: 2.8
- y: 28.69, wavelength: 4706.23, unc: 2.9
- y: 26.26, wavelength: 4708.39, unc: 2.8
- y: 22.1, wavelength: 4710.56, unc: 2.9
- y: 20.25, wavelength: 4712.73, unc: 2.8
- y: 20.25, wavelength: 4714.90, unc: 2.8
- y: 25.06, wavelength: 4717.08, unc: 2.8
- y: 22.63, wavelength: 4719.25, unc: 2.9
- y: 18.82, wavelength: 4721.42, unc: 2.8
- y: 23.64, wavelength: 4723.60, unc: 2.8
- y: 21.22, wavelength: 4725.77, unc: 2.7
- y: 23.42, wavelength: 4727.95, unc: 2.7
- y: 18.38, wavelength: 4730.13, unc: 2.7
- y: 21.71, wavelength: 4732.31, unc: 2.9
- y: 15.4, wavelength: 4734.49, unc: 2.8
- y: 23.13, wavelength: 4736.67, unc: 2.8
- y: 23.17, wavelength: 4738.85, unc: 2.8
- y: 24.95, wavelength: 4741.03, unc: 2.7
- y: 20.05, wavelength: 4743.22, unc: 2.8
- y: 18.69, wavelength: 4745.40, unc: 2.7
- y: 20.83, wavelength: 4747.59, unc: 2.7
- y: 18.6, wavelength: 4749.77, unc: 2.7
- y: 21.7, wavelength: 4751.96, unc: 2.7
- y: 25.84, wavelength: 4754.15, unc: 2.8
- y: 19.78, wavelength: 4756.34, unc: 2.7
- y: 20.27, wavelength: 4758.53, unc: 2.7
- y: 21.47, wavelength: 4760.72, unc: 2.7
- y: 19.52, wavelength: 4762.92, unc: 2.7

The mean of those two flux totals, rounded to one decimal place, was 69.6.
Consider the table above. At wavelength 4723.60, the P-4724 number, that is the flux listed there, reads 23.64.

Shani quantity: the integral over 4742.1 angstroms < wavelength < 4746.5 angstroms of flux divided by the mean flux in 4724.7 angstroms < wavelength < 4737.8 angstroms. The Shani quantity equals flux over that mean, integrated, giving 4.1 angstroms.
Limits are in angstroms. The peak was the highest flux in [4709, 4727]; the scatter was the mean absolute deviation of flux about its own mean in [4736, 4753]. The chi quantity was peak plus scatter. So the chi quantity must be 26.9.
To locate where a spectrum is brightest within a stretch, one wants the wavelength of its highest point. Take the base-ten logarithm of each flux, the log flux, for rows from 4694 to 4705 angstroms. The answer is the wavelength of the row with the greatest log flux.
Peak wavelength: 4697.57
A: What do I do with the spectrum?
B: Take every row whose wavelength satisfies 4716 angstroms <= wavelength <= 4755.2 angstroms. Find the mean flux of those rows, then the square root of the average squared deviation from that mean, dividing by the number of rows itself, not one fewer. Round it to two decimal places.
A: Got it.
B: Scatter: 2.70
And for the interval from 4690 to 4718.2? 3.17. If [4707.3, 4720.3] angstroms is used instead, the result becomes 2.26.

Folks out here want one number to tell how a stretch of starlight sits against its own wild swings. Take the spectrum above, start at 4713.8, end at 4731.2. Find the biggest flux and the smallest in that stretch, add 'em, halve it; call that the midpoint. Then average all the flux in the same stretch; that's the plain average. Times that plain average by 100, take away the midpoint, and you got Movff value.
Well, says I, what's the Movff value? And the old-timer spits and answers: 2146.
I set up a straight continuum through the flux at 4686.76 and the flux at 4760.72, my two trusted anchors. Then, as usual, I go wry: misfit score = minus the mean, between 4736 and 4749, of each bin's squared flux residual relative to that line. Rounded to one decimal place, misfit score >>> -5.6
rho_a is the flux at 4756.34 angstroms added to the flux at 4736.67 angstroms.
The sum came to 43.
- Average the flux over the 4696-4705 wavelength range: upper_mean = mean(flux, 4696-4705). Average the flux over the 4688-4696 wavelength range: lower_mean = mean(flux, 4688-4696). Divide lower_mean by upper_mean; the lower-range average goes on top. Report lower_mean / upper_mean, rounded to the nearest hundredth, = 0.95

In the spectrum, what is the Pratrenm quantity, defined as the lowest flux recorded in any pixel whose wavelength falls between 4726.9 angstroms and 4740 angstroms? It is 15.4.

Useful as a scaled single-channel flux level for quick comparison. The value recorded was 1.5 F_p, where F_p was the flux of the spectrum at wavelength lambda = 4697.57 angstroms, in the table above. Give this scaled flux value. 37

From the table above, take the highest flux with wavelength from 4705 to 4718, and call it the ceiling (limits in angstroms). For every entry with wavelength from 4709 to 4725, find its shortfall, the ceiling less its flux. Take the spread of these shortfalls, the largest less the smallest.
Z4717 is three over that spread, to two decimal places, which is 0.48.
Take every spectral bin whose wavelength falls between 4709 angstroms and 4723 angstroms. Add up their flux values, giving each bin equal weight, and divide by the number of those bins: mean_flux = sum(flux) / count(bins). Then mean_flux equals 22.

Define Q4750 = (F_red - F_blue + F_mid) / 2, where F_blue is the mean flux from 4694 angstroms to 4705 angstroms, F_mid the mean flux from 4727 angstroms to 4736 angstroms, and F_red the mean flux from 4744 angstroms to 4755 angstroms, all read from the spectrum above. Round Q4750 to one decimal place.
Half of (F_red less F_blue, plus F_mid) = 9.9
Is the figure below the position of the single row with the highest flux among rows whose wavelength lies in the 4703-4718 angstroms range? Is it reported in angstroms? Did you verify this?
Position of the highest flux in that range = 4706.23 angstroms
